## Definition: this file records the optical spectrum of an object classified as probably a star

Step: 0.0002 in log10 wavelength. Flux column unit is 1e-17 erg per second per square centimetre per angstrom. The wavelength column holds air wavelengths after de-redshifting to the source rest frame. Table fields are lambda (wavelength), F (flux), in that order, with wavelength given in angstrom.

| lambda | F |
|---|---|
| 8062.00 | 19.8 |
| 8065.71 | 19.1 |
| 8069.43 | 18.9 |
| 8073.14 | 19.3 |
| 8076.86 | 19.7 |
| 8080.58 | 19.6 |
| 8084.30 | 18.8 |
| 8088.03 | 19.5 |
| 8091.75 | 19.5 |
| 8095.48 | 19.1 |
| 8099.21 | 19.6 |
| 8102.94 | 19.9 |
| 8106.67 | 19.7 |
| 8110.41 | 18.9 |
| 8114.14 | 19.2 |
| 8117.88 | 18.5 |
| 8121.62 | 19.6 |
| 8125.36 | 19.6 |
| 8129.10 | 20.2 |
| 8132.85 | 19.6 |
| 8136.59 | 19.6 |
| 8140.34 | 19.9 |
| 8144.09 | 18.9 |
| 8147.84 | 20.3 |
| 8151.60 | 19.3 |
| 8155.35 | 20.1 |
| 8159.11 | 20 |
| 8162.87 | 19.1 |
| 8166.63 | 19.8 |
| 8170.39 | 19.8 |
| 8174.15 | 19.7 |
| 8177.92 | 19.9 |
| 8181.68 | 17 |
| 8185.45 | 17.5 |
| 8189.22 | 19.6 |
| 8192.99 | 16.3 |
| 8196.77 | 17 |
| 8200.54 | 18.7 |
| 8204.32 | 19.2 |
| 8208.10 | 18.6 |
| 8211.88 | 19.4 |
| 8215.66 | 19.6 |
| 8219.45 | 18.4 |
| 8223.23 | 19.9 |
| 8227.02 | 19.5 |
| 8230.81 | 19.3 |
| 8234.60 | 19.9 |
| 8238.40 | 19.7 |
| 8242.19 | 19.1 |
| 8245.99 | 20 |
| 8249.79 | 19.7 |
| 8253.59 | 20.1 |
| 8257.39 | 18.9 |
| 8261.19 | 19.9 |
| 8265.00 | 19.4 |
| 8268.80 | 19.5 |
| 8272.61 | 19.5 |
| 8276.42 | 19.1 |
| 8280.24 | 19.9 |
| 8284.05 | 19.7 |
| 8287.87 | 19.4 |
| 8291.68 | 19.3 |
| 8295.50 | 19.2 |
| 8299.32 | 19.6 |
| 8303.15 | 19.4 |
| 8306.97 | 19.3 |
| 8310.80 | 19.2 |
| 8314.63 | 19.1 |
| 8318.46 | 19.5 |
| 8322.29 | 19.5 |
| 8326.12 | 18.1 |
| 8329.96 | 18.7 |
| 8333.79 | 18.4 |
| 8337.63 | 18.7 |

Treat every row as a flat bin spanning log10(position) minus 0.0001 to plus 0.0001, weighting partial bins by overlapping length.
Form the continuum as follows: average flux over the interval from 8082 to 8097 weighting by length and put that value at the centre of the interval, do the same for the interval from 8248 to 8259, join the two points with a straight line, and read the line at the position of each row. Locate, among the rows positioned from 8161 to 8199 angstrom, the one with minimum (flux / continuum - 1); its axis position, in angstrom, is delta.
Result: 8192.99 angstrom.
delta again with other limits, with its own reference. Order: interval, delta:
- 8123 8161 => 8144.09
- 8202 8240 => 8219.45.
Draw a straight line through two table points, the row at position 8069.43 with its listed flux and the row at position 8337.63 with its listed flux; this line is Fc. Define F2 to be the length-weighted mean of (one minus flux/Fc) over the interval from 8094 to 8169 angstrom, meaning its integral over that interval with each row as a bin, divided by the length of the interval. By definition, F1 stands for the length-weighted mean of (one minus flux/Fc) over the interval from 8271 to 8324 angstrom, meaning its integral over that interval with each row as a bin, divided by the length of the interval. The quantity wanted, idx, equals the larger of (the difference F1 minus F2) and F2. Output 0.0008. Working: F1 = -0.036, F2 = -0.037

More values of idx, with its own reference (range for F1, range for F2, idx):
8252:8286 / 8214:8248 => -0.0048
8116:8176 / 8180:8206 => 0.0484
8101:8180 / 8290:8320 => -0.0077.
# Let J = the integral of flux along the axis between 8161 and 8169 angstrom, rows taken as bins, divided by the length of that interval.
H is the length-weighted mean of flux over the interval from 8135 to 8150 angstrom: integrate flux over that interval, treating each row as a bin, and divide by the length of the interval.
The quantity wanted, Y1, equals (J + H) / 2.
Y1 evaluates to 19.57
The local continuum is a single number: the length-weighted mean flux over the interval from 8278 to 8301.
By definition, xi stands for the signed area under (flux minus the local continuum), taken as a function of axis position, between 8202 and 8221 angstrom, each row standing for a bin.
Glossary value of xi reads -9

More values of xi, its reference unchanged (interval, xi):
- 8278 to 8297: 0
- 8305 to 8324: -4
